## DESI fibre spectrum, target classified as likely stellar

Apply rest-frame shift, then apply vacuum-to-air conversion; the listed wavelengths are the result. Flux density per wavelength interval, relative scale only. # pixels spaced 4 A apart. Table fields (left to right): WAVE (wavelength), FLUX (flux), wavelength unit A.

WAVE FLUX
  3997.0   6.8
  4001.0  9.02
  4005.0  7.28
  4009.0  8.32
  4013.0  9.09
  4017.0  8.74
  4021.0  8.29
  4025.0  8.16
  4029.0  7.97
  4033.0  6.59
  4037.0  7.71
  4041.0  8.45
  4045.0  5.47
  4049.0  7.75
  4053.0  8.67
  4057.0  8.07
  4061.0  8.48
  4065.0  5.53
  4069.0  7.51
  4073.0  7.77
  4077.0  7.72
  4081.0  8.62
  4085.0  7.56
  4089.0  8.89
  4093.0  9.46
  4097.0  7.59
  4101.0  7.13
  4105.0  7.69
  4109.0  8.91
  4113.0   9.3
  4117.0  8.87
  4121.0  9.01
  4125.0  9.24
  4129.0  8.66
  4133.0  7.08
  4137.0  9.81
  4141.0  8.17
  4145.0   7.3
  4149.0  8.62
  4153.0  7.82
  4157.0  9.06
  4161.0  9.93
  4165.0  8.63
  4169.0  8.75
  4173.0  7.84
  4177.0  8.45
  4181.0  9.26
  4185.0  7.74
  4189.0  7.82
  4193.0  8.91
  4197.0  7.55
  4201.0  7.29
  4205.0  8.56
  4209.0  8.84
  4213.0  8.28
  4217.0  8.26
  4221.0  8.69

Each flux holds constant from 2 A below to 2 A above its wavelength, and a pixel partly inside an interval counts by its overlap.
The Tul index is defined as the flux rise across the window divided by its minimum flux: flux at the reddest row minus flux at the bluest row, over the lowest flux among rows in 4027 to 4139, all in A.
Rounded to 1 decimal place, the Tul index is 0.3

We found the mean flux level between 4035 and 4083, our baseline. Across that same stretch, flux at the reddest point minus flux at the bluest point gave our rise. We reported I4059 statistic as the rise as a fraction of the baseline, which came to 0.12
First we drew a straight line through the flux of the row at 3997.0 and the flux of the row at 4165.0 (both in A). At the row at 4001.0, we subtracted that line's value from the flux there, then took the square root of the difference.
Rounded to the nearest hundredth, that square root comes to 1.48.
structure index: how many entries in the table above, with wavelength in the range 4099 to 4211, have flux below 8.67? 16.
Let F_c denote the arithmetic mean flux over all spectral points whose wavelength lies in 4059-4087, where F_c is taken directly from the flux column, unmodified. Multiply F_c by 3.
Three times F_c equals 22.8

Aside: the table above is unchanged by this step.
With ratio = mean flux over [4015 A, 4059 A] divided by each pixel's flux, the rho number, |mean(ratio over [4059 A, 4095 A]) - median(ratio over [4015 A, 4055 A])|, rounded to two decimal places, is 0.04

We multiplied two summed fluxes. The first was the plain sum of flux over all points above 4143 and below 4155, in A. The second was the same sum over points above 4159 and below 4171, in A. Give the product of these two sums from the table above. 648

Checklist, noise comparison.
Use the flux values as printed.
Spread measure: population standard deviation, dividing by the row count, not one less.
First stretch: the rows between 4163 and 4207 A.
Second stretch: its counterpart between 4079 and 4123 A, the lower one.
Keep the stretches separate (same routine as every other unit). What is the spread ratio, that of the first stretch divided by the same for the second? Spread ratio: 0.78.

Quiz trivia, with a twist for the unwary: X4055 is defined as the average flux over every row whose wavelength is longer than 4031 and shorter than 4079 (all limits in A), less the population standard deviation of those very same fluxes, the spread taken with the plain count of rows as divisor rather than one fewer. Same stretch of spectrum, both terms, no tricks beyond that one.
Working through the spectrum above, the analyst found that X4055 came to 6.45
